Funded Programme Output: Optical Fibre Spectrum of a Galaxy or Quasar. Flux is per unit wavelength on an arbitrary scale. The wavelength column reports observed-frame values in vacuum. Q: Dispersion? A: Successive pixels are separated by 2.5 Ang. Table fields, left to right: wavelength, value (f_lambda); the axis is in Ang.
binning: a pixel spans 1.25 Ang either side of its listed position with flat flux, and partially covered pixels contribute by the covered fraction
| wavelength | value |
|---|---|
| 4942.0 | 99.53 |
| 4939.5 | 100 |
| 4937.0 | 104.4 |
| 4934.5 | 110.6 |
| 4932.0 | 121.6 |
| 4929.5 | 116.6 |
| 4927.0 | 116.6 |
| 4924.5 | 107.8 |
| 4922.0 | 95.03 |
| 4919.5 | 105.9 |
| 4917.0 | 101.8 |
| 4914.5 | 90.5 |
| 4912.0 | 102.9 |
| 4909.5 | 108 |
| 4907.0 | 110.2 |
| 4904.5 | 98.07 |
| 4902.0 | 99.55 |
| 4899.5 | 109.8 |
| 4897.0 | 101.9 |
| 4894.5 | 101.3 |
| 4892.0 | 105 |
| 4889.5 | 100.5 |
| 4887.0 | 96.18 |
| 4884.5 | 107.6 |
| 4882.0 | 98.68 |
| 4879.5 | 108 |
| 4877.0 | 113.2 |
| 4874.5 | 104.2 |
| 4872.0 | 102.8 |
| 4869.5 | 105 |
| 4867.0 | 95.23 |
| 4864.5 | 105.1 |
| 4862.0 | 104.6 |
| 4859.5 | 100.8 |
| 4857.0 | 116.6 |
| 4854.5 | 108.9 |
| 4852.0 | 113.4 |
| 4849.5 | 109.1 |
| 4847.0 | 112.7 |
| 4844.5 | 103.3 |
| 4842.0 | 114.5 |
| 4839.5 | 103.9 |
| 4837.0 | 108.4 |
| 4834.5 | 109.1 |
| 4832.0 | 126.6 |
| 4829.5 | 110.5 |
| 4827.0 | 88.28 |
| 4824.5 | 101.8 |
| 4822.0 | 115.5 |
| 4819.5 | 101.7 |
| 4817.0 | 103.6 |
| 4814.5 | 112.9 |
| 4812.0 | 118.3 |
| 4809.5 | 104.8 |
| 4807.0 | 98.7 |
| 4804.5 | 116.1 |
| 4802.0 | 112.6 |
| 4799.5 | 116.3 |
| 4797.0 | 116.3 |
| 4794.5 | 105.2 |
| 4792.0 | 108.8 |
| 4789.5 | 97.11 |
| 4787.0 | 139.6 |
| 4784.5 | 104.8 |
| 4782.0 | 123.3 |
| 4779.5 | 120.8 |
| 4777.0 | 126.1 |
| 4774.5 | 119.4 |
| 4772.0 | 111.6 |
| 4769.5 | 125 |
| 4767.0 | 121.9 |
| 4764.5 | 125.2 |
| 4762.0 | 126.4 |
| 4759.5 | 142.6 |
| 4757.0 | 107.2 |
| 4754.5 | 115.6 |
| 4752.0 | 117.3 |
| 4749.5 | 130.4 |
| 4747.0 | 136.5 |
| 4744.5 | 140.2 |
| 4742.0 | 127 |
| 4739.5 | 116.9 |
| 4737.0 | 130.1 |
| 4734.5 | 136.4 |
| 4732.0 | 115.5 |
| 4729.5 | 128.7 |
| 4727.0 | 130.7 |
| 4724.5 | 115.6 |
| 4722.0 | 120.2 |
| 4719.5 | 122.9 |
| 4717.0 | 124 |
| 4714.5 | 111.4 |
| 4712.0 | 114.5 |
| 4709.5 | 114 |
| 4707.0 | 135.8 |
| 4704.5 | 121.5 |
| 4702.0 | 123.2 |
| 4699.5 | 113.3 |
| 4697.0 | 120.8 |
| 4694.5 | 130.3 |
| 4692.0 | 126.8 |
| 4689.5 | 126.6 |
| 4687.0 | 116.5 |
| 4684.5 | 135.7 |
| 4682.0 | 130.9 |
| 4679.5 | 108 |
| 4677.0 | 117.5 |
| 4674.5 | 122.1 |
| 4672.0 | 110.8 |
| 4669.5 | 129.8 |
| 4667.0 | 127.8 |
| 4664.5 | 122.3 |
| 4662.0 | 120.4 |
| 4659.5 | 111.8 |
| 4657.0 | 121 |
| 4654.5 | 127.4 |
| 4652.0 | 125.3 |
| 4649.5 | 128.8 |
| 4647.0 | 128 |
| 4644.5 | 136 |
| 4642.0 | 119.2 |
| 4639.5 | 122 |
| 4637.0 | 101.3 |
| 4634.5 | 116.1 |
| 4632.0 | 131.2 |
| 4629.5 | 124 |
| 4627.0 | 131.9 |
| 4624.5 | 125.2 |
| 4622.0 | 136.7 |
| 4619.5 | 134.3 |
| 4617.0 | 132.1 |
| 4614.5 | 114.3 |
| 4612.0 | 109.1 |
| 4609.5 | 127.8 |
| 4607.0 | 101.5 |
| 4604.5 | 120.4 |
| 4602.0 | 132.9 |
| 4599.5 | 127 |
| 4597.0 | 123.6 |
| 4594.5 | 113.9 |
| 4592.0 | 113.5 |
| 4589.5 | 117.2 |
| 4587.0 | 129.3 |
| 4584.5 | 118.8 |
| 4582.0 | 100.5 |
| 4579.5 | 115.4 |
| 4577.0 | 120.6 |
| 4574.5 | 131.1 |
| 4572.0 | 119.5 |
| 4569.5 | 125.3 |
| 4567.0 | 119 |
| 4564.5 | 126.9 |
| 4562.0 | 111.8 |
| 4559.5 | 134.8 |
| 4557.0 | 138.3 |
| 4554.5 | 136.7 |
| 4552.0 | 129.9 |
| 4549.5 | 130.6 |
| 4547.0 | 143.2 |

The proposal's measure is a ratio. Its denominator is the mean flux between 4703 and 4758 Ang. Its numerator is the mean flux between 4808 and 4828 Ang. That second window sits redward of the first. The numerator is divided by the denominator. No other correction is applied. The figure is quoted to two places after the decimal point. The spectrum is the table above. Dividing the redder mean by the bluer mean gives 0.86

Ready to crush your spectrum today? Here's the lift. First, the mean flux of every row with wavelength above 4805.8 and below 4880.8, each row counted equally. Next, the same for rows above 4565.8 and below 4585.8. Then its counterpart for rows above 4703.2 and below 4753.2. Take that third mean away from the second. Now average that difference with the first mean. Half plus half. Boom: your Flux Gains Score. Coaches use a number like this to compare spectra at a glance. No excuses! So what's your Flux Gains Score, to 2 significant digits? 51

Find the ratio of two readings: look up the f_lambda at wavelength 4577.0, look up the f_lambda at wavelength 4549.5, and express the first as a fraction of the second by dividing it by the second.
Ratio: 0.92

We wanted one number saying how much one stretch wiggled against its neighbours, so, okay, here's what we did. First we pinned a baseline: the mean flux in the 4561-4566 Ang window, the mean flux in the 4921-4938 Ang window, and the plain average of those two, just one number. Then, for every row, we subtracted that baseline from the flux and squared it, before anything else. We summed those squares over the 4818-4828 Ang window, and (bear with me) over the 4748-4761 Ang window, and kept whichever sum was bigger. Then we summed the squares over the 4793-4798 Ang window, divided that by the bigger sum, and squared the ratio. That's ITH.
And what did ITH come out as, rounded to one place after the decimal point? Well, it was 0.0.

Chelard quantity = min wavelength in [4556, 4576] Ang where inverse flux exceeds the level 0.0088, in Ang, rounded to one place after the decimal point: 4562.0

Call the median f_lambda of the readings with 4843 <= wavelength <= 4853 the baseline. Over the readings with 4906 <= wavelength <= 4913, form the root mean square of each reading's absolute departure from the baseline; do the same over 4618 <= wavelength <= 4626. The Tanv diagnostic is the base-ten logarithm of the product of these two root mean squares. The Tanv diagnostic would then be 2.03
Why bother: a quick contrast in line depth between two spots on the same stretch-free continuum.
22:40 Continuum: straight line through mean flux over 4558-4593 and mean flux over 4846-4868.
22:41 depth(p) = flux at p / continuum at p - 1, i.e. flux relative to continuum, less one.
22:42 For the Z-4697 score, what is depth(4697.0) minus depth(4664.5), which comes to 0.00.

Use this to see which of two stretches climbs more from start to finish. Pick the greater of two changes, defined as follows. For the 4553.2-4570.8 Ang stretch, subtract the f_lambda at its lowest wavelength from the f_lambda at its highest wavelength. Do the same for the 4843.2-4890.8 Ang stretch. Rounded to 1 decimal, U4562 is -2.8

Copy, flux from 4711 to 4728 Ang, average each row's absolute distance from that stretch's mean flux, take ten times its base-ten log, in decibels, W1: 7.2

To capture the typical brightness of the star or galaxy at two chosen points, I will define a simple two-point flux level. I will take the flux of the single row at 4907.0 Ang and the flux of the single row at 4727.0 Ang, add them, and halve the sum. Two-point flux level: 120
